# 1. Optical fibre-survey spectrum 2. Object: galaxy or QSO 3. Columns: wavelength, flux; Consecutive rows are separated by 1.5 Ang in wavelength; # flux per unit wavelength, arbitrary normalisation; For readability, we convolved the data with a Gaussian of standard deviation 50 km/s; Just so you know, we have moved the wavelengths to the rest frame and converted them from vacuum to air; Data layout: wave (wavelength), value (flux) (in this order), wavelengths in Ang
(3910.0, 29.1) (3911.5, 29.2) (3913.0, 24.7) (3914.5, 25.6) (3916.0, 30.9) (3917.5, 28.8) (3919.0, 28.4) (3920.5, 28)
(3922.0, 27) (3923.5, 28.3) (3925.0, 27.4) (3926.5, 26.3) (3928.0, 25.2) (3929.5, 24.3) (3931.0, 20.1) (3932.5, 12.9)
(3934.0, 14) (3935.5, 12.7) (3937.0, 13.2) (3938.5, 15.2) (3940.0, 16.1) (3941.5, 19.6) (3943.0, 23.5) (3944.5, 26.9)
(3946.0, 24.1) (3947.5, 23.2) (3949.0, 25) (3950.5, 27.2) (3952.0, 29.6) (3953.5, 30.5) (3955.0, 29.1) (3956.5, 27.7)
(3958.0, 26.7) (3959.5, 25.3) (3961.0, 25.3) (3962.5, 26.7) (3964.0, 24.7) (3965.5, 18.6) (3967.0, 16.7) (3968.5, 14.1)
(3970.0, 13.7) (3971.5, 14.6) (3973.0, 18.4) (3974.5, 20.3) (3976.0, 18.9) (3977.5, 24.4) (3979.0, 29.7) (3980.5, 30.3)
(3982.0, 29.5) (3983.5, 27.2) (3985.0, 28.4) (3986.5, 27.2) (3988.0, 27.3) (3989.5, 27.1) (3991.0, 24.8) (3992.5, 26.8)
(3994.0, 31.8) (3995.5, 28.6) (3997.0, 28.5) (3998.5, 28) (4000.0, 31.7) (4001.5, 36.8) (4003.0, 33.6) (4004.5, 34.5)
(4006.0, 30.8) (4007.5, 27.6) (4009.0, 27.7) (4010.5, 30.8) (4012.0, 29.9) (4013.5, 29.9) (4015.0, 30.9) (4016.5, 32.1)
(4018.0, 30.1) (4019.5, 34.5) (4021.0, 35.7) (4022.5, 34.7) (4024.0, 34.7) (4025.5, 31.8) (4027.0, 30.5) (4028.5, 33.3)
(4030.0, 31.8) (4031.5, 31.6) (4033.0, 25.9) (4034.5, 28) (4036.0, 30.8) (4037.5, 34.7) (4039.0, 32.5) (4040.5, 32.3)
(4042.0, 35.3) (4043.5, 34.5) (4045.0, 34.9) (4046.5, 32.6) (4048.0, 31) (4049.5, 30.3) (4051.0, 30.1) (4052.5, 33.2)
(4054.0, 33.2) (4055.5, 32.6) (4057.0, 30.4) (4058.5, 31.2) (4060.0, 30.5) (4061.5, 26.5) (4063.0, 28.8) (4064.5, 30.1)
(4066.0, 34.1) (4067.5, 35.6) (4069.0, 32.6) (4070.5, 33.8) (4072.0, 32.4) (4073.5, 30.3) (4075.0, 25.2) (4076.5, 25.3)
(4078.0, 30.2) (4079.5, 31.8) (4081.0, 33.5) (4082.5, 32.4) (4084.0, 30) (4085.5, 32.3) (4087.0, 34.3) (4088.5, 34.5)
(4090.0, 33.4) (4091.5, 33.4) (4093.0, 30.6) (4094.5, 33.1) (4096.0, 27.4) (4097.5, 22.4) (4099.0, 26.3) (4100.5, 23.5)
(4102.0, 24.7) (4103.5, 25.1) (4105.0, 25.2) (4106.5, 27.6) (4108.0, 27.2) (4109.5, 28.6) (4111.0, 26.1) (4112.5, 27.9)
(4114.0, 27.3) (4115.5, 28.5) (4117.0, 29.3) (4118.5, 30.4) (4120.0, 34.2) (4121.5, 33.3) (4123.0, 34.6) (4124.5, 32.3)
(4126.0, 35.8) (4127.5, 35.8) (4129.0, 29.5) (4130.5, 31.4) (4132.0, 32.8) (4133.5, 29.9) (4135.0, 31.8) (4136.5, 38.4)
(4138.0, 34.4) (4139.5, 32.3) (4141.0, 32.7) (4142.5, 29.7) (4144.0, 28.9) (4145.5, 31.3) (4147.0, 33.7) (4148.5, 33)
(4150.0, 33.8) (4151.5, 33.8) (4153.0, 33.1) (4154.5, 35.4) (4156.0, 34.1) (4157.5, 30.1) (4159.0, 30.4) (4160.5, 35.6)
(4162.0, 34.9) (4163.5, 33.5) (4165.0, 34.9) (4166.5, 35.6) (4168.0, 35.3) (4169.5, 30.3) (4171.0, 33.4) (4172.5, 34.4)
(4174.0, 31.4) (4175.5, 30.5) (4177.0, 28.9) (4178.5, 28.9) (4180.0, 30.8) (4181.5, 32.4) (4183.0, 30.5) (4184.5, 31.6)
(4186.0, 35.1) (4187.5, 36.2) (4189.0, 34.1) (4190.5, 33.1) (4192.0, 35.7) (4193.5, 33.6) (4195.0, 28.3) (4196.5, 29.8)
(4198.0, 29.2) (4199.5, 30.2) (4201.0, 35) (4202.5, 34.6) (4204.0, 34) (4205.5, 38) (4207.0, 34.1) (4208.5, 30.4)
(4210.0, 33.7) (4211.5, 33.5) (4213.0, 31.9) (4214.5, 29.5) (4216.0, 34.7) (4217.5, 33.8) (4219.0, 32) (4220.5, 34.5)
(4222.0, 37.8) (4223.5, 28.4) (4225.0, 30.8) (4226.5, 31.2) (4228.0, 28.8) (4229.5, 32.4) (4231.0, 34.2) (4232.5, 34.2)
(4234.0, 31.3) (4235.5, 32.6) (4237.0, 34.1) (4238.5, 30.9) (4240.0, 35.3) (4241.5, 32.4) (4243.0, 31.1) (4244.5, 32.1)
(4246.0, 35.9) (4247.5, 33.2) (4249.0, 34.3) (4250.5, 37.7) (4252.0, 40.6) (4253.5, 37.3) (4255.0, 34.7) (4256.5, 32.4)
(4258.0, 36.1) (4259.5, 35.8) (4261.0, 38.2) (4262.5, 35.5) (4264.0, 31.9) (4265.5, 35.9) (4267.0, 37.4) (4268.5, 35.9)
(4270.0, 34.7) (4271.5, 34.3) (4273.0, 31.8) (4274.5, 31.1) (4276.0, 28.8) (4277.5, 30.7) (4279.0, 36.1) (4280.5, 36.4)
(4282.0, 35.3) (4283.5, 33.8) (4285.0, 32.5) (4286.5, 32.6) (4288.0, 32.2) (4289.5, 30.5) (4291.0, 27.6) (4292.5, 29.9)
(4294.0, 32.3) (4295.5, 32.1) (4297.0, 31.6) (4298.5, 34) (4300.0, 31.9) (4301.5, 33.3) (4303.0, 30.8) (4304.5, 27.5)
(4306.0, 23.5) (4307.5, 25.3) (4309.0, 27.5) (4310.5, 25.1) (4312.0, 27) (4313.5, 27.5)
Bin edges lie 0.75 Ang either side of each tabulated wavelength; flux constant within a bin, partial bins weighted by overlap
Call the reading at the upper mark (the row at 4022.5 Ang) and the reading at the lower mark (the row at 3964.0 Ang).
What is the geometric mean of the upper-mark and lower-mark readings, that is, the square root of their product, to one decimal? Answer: 29.3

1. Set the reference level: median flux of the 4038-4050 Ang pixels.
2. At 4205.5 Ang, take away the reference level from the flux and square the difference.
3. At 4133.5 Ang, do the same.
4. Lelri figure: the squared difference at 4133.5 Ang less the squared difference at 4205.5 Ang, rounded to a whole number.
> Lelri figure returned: -23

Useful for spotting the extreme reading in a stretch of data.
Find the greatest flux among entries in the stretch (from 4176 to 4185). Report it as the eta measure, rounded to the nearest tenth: 32.4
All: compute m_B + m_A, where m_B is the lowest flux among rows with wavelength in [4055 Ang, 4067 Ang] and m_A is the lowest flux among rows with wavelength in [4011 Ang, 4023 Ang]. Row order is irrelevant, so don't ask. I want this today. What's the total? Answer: 56.4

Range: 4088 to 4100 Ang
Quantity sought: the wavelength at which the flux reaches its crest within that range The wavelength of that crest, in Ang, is 4088.5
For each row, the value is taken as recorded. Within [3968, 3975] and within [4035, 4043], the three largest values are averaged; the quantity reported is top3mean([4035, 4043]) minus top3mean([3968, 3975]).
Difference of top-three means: 16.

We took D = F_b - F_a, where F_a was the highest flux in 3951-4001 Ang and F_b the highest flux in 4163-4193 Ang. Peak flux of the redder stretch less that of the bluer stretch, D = 4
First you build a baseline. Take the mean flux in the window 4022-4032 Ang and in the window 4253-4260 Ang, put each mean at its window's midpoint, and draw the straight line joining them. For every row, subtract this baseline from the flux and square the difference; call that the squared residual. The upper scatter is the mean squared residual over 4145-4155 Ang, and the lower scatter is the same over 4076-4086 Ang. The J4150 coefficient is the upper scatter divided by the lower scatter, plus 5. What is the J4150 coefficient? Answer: 5.1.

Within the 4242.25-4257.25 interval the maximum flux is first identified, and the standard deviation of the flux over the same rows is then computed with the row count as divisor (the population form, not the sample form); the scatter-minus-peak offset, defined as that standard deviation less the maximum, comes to -37.8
